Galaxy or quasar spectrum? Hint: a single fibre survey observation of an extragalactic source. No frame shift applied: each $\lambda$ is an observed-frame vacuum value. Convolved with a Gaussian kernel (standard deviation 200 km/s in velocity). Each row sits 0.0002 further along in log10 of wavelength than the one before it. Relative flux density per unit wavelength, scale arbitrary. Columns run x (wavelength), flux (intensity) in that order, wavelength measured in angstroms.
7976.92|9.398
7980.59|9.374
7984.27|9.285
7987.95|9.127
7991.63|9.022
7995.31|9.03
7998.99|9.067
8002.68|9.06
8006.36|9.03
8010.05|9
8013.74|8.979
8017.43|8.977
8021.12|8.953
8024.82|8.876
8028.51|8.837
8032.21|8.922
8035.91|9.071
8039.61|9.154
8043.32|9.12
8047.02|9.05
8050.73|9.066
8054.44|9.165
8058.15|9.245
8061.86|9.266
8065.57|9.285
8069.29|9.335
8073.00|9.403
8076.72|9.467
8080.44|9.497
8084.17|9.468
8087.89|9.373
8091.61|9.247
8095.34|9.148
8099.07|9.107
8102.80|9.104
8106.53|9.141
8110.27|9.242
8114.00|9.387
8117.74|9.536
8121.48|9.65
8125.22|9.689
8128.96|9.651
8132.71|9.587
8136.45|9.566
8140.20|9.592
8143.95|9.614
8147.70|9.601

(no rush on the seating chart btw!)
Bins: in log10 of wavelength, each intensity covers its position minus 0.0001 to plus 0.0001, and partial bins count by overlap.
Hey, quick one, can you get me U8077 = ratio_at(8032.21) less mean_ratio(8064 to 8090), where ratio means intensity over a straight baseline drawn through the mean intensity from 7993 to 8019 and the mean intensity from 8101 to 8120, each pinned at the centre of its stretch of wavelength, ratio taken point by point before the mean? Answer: -0.040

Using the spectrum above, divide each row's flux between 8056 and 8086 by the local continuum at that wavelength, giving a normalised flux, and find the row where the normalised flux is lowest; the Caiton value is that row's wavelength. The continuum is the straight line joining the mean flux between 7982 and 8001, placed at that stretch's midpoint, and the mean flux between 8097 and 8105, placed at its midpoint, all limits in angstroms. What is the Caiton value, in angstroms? 8058.15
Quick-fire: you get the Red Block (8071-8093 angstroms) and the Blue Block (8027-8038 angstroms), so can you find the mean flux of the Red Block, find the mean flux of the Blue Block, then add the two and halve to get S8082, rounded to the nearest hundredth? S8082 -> 9.18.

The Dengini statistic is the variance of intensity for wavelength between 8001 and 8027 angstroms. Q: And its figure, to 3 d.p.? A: 0.003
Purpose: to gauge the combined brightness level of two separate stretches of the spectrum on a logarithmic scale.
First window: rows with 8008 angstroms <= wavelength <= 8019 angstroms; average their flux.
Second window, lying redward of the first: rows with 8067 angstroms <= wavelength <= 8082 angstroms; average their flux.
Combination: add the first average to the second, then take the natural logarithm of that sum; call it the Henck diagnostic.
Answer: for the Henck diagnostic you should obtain 2.913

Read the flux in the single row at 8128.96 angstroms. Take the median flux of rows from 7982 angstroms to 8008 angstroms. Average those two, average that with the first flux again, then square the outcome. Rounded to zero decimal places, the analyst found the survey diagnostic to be 90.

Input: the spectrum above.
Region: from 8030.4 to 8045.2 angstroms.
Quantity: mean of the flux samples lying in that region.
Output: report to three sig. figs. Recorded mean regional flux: 9.07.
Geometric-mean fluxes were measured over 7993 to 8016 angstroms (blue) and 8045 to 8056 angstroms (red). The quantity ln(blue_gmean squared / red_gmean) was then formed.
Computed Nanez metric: 2.19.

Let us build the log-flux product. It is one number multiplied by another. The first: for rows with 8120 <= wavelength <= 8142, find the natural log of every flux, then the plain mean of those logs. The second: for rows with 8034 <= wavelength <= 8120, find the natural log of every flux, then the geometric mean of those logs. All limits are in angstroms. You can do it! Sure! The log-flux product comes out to 5.04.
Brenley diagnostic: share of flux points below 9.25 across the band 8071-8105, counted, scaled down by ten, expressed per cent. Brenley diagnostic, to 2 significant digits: 40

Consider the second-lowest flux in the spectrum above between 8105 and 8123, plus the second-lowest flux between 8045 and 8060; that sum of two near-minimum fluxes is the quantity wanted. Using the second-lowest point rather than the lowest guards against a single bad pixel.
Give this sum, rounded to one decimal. 18.3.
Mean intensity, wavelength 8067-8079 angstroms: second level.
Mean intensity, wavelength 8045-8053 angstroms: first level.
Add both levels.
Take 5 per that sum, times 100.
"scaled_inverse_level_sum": 27.1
